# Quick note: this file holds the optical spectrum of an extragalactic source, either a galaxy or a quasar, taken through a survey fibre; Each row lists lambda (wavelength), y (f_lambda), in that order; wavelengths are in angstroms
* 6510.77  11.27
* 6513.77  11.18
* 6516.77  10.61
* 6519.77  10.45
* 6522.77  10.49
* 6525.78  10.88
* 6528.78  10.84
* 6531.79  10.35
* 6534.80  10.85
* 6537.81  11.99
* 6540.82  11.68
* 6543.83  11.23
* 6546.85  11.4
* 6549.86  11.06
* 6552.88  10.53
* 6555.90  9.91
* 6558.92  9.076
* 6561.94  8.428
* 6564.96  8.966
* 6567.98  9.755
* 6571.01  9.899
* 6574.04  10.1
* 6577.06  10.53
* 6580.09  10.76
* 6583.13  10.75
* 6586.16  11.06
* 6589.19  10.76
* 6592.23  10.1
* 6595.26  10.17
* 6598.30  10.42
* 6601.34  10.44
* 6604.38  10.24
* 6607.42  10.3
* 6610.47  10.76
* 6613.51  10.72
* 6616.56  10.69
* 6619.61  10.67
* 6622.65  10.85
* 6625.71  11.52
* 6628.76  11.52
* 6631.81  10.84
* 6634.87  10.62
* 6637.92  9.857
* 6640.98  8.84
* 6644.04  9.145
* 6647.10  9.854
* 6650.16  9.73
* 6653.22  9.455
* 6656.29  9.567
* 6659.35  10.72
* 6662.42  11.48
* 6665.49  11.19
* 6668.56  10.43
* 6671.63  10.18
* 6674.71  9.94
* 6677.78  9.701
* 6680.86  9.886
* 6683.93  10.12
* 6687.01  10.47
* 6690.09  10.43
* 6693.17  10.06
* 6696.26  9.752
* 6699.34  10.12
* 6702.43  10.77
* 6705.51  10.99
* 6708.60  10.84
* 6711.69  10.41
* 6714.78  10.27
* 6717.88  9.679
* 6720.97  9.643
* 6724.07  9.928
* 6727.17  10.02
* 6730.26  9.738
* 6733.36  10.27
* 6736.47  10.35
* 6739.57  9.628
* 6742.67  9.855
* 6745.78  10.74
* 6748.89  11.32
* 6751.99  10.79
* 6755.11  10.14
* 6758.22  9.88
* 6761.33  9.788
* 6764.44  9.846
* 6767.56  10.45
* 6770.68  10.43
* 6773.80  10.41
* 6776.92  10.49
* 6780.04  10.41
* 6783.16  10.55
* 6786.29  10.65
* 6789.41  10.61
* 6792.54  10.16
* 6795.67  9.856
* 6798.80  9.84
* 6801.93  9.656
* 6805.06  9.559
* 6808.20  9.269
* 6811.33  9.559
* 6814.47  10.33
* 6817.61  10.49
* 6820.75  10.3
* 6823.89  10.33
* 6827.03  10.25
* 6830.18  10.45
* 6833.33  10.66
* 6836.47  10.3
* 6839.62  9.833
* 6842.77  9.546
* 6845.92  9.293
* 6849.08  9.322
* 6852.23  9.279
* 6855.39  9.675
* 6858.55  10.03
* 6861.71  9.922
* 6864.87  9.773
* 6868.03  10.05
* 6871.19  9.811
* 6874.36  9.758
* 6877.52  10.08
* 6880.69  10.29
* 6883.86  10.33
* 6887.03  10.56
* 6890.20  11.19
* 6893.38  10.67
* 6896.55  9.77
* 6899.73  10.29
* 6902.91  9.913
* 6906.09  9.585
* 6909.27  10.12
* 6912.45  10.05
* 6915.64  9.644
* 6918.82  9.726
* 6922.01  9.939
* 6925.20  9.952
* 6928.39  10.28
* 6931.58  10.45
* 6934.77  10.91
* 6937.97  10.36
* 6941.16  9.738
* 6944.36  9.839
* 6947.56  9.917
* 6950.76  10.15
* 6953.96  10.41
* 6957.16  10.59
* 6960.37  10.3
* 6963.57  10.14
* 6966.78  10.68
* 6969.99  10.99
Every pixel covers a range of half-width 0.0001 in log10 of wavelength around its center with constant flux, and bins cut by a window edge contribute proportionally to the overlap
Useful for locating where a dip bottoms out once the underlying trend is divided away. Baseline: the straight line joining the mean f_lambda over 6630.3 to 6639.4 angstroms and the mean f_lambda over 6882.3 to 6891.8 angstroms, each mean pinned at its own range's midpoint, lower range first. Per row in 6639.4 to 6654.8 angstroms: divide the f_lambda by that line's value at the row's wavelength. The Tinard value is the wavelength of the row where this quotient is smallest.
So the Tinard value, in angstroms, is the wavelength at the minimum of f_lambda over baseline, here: 6640.98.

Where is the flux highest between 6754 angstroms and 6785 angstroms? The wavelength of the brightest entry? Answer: 6783.16 angstroms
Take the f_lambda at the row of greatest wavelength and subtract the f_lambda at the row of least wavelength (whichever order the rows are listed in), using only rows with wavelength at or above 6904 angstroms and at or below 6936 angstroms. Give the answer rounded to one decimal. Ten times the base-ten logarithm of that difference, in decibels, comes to 1.2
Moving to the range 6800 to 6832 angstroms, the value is -1.0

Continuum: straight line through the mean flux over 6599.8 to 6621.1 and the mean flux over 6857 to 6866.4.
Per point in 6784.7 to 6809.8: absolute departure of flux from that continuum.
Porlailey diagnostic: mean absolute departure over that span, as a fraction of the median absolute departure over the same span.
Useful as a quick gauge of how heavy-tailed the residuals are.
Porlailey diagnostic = 0.91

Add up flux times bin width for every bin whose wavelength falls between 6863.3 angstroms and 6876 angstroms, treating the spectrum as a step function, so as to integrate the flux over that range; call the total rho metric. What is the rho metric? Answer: 125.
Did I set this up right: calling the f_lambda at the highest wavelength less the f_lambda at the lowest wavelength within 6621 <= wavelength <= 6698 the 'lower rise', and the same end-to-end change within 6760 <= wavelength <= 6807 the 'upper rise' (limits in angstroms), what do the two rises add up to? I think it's -1.3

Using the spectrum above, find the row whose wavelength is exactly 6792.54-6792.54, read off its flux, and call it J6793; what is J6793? 10.16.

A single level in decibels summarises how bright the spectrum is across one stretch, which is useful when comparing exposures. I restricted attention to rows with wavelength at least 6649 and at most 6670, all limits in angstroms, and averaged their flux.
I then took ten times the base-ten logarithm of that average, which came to 10.2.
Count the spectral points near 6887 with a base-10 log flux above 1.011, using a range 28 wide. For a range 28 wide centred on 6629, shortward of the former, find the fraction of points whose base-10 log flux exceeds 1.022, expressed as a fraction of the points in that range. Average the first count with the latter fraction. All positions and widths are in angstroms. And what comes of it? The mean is 3.39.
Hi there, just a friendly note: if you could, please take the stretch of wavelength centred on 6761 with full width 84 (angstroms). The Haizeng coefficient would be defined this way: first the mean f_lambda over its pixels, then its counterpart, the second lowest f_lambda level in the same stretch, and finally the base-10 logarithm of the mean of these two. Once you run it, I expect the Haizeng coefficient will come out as 0.997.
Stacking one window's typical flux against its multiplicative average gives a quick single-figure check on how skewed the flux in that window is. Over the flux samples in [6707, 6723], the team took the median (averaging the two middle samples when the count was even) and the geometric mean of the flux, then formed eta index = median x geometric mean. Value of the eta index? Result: 104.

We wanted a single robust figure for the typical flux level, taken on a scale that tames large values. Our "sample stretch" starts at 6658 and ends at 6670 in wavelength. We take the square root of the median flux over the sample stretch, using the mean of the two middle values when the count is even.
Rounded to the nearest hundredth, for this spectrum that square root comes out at 3.31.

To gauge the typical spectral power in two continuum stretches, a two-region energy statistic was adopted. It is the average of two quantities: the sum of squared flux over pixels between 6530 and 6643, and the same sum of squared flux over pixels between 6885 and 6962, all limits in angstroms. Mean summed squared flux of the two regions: 3288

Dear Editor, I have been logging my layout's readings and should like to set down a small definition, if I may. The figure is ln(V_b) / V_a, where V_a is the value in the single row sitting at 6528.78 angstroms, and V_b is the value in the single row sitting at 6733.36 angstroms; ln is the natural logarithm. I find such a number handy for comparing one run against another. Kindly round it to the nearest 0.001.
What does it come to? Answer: 0.215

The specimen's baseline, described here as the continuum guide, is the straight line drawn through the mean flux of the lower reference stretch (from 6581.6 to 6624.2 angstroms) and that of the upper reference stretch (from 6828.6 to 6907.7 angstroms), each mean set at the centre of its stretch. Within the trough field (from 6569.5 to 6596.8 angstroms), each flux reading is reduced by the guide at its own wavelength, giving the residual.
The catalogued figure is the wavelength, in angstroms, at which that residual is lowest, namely 6571.01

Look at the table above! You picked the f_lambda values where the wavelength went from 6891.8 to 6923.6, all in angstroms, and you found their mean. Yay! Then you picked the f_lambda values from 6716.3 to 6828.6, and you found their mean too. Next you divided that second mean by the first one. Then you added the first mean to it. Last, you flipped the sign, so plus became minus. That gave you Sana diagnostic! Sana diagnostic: -11.0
